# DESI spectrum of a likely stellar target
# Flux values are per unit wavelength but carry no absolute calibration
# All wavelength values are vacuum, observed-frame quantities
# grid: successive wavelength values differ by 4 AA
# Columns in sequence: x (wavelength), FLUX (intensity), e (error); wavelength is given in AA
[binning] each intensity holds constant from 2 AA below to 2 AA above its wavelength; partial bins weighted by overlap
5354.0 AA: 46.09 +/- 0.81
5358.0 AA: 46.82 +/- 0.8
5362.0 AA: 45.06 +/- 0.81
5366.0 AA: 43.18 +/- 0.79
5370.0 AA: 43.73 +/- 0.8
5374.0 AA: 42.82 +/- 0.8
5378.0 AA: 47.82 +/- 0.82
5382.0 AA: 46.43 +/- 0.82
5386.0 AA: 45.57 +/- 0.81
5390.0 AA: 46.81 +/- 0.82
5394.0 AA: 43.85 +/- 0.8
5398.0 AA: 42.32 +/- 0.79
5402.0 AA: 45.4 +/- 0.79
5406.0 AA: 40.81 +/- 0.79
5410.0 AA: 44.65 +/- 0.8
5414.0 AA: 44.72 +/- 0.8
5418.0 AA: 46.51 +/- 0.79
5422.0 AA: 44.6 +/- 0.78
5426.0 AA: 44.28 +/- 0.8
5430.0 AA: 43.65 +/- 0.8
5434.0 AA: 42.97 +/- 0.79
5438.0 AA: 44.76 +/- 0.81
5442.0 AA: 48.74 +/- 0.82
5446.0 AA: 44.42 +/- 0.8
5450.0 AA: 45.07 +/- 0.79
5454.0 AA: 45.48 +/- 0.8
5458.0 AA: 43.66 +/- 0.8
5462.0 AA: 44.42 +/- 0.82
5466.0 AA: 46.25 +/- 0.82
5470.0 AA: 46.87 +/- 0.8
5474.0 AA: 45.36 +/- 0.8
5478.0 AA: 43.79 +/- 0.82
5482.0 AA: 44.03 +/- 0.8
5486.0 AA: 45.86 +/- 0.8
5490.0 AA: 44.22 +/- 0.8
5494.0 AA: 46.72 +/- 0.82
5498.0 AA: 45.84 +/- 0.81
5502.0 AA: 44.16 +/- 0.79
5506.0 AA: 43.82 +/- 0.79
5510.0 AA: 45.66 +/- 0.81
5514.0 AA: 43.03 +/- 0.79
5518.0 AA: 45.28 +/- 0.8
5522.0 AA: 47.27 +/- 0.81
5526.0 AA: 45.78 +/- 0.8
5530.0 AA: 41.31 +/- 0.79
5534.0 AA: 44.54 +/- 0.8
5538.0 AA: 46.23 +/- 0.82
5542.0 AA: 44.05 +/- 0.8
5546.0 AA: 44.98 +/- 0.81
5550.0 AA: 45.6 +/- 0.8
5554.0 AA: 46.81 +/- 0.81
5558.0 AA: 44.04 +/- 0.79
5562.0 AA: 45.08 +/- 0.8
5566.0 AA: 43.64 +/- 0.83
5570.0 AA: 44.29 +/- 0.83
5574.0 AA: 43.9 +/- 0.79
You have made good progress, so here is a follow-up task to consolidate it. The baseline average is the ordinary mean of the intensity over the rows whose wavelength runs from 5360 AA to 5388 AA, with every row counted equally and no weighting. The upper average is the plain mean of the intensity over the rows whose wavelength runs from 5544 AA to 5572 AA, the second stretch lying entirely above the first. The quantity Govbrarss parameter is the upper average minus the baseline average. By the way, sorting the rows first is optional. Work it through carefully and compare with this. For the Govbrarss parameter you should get 0.0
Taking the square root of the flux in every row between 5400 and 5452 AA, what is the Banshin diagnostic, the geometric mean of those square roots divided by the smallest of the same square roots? 1.046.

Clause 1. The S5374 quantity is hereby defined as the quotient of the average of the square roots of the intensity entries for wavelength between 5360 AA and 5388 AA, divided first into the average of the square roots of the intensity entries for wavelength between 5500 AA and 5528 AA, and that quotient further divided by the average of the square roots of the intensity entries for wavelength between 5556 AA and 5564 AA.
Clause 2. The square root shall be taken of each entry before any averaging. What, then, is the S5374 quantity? 0.150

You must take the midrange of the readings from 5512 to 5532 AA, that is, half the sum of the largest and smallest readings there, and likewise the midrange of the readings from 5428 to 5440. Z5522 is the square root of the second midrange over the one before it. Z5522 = 1.00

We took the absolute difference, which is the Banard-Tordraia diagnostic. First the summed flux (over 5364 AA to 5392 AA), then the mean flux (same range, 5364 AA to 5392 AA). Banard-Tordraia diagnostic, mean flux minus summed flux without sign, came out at 271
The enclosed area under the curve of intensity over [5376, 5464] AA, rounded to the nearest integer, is 3948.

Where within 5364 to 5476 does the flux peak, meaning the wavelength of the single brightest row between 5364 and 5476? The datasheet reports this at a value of 5442.0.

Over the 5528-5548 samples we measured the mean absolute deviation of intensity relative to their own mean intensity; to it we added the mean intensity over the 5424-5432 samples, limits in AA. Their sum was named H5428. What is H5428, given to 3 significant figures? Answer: 45.2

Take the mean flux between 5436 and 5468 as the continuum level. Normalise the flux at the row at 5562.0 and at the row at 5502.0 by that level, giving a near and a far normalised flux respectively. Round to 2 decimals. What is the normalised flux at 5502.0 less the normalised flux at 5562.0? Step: -0.02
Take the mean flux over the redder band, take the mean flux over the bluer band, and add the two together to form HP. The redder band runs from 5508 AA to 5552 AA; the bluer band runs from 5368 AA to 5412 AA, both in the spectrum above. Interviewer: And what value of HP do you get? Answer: 89.4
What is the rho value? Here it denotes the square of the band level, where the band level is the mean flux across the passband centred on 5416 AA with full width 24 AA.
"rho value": 1959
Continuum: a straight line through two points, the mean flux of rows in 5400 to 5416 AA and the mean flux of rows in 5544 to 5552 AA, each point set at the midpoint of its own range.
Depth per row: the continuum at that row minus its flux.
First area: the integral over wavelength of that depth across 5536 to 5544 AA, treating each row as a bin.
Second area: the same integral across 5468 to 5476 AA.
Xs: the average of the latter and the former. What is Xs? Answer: -6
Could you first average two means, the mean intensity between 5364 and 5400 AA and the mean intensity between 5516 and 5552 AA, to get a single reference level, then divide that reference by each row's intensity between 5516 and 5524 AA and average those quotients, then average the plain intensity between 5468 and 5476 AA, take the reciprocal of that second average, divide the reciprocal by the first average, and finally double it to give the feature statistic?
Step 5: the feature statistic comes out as 0.0447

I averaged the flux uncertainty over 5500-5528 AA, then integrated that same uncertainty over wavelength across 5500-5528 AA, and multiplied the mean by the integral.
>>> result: 17.9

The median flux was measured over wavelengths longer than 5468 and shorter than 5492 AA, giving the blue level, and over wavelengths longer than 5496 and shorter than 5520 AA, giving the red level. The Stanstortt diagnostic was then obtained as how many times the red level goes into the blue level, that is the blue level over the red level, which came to 1.002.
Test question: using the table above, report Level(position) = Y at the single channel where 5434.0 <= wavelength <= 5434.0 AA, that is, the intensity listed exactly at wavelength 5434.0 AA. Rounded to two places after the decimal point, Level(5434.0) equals 42.97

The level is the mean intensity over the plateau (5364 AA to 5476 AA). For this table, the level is 44.8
